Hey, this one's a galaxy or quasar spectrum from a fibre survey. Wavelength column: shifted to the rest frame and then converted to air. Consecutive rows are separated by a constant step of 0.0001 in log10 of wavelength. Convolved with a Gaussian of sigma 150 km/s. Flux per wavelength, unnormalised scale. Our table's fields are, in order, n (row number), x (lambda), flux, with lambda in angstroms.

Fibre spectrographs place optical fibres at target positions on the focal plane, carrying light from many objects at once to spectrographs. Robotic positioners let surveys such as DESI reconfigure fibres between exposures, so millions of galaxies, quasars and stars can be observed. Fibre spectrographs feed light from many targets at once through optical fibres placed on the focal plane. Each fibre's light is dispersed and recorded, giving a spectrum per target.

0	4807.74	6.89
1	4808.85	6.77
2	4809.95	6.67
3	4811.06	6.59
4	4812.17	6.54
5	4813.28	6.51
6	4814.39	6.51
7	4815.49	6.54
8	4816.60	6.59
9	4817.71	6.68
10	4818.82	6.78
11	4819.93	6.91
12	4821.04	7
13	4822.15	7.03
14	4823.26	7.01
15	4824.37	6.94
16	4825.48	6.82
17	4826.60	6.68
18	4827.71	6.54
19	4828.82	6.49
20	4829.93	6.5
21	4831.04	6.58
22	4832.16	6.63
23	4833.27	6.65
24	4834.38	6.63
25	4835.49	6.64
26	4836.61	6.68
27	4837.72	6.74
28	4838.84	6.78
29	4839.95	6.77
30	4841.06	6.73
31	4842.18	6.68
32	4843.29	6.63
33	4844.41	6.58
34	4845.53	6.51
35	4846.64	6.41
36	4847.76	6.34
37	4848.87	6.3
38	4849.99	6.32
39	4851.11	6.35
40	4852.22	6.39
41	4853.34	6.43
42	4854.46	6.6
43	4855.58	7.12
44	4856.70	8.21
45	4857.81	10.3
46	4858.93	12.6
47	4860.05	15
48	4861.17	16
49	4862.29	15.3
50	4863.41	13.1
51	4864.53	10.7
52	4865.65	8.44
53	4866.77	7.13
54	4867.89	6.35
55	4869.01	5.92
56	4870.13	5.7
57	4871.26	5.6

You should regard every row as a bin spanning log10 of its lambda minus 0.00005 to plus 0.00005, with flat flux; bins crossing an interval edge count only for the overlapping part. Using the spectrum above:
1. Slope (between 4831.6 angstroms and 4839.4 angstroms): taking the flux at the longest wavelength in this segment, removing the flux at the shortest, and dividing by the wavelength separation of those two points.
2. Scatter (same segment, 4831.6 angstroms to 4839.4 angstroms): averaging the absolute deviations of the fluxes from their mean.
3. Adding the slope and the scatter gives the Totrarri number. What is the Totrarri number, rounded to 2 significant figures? 0.069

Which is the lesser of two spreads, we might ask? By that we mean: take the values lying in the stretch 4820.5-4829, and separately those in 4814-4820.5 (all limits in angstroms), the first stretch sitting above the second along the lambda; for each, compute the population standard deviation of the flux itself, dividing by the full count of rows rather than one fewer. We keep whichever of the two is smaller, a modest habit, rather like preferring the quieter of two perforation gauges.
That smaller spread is 0.14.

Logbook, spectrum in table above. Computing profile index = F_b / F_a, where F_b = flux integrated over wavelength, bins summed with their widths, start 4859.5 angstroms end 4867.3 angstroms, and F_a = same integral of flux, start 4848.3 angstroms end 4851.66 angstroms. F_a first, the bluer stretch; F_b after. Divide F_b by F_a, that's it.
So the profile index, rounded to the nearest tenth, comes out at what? 4.5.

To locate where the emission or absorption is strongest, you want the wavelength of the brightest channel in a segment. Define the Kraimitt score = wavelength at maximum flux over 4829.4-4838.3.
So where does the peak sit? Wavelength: 4837.72 angstroms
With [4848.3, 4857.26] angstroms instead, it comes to 4856.70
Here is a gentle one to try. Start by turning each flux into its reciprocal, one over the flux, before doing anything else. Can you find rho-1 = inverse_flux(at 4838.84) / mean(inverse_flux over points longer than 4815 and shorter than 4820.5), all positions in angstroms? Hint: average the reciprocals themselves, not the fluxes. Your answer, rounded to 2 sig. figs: 0.99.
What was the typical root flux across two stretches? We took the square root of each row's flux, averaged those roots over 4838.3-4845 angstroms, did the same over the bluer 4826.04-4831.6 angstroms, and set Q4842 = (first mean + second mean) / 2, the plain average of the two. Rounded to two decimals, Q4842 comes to 2.57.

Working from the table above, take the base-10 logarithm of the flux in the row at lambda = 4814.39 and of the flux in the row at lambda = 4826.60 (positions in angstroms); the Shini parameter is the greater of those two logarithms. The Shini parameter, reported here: 0.82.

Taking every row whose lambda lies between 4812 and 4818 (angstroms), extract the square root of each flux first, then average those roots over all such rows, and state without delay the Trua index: 2.56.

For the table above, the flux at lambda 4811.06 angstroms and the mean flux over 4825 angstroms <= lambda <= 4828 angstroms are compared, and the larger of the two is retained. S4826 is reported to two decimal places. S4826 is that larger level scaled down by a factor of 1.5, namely 4.45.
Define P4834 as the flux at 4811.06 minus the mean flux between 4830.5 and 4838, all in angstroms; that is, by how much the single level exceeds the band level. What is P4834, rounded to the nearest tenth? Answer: -0.1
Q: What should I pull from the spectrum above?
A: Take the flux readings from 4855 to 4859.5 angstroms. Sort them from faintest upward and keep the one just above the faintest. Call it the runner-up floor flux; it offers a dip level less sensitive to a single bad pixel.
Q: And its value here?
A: 8.21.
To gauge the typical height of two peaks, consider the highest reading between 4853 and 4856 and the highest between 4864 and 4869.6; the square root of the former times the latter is 8.7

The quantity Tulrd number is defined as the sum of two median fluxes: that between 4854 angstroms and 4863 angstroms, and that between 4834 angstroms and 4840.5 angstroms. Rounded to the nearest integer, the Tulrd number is 18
